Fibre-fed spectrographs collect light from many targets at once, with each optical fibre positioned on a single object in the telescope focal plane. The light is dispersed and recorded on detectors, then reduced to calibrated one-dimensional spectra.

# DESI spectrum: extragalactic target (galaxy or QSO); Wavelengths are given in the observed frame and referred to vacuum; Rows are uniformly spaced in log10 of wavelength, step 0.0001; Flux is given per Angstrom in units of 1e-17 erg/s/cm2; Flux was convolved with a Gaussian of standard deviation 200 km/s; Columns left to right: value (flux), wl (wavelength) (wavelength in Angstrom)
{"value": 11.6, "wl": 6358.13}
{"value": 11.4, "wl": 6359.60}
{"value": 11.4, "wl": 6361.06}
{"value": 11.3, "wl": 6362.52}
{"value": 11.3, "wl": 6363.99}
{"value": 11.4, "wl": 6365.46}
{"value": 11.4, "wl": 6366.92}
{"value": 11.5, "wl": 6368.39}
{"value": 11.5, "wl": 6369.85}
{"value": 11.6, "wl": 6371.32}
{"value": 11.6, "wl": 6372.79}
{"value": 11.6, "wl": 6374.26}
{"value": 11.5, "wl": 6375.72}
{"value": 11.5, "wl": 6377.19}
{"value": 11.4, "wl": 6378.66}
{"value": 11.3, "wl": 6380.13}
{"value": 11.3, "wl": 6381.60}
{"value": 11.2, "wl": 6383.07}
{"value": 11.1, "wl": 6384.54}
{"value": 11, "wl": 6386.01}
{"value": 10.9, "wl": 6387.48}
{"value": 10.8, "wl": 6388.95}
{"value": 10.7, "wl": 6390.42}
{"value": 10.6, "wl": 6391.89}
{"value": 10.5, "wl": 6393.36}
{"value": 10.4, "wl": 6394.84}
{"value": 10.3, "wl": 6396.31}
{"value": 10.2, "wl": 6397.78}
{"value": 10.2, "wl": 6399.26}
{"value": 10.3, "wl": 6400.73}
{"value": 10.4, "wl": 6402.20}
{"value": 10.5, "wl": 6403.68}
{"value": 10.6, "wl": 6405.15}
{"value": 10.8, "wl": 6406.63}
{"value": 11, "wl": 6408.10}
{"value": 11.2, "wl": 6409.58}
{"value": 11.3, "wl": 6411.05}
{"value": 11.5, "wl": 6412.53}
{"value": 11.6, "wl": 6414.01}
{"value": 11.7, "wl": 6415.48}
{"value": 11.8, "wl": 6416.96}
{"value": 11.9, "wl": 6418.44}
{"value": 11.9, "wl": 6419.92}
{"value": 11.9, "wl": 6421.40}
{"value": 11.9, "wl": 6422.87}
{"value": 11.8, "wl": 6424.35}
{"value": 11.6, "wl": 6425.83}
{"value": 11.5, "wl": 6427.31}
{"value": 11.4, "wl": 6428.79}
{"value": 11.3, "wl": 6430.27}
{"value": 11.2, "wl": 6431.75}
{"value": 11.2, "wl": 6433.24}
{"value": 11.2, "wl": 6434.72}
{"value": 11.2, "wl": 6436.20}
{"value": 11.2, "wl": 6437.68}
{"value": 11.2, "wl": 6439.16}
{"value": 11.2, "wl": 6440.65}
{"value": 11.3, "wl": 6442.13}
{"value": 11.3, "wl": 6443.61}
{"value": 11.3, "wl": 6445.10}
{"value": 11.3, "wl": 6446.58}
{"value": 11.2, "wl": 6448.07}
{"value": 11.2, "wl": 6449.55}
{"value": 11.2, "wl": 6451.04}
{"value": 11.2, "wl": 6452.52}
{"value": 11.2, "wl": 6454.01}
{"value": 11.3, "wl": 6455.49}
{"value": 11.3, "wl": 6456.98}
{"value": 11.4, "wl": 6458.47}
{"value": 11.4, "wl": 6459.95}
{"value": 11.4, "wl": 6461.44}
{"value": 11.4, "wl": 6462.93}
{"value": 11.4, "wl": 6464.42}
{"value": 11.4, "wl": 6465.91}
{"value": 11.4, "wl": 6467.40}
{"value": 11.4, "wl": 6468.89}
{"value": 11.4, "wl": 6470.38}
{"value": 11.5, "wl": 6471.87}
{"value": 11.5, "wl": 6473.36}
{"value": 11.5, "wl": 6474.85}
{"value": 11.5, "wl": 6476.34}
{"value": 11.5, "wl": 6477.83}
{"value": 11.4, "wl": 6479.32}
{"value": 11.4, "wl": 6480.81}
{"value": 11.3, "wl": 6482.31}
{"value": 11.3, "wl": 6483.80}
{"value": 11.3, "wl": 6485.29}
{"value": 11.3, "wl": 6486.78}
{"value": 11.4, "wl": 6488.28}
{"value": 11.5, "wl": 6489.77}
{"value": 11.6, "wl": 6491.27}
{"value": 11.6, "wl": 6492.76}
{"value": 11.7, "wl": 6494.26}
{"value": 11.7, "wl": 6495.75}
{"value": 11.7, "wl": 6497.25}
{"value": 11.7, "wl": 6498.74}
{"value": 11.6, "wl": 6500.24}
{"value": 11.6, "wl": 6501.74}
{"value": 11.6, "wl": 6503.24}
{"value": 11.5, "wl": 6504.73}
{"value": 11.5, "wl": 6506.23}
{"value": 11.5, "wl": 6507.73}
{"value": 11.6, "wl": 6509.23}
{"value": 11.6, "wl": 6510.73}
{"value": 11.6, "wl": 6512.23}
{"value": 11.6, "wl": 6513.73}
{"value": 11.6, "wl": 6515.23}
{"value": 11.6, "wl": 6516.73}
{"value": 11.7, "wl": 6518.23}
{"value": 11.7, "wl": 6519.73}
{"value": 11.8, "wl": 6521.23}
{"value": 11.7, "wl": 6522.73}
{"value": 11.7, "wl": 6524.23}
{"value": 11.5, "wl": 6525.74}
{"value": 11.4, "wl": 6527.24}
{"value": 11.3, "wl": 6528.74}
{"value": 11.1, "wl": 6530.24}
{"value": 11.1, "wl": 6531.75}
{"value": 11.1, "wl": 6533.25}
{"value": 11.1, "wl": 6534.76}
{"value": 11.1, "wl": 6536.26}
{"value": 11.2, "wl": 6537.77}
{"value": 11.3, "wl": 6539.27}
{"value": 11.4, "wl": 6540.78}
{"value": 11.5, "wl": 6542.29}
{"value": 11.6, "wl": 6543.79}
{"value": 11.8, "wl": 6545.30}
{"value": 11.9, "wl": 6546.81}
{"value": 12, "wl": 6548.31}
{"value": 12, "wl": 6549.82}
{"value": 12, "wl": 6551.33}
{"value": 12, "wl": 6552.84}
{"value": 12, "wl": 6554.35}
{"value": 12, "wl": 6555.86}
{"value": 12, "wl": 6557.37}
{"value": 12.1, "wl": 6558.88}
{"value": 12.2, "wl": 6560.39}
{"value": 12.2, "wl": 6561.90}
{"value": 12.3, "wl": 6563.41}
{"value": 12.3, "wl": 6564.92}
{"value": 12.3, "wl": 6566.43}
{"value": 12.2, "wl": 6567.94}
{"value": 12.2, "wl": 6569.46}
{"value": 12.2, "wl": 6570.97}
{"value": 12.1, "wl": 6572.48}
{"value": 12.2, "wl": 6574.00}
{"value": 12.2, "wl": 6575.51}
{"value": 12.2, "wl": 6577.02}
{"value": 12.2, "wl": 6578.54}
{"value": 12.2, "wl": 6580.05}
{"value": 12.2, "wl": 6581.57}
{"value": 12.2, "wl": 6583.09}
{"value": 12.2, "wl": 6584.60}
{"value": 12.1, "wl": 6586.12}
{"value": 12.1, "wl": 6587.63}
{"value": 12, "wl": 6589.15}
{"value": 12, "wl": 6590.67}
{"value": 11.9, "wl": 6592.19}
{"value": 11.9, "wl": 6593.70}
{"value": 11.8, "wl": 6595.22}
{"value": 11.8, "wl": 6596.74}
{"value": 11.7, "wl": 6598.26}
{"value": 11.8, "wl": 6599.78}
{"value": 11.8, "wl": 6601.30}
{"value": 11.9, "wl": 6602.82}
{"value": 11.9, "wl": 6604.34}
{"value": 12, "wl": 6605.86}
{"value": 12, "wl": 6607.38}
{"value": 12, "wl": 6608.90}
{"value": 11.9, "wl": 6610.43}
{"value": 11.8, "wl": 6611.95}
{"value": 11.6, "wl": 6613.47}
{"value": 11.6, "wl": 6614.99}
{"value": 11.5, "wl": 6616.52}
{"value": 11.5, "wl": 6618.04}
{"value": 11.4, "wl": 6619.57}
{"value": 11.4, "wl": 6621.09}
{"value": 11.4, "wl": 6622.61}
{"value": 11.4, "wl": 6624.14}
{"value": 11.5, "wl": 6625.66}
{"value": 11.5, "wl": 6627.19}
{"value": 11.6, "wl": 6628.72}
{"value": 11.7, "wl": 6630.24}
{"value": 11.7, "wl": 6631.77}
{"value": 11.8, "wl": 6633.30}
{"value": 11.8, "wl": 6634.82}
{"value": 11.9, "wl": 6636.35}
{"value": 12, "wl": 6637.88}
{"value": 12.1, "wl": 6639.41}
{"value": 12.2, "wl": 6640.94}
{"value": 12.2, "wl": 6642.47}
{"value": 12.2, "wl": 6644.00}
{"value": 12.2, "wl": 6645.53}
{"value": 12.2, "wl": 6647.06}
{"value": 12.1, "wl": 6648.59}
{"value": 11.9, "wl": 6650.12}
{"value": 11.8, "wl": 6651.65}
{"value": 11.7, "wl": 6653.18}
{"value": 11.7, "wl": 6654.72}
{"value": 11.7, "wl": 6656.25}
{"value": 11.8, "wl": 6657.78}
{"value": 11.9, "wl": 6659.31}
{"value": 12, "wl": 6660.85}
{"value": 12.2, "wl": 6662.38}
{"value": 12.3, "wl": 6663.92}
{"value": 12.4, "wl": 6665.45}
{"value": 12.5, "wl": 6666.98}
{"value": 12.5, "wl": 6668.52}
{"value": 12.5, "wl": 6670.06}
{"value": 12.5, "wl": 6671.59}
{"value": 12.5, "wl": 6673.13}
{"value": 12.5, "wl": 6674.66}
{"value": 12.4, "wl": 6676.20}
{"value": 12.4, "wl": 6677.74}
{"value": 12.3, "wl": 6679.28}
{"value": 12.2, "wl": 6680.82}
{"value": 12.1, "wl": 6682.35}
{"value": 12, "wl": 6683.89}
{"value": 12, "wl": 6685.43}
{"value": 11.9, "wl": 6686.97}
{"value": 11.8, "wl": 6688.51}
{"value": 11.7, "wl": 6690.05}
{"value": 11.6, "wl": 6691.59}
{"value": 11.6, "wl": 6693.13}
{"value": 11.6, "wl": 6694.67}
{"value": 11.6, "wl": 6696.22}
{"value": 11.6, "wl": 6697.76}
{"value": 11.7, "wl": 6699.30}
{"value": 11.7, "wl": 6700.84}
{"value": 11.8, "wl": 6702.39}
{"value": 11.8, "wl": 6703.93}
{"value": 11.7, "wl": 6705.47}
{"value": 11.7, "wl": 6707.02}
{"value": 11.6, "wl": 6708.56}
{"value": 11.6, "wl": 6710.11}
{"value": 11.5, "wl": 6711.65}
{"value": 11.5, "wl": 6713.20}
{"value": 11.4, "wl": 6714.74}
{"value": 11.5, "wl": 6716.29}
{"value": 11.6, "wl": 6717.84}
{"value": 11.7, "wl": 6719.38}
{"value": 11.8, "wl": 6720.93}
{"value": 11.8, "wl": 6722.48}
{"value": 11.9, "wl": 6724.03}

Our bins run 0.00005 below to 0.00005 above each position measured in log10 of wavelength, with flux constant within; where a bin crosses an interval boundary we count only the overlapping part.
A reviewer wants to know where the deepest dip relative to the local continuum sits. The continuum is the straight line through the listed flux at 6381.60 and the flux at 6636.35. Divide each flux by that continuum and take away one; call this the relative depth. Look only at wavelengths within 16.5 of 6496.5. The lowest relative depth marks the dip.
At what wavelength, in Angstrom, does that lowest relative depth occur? 6486.78 Angstrom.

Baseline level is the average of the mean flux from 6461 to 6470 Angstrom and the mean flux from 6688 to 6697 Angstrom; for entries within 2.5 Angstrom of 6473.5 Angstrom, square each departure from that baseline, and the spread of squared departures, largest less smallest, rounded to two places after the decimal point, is 0.00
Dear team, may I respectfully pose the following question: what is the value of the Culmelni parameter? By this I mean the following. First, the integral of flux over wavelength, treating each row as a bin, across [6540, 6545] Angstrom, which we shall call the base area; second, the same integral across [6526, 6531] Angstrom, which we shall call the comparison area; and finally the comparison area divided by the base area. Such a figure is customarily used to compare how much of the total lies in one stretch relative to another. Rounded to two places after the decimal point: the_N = 0.98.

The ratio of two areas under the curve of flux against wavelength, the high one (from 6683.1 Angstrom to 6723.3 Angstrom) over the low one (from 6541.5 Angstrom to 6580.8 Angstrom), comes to 0.99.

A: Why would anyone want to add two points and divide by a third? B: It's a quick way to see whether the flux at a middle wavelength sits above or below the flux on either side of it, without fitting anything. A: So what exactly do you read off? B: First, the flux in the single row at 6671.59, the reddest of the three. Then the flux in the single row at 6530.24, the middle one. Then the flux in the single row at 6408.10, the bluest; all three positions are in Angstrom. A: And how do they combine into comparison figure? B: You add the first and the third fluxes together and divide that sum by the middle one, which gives 2.12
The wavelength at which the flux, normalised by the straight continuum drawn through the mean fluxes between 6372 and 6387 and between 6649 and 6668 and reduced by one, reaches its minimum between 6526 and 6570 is 6536.26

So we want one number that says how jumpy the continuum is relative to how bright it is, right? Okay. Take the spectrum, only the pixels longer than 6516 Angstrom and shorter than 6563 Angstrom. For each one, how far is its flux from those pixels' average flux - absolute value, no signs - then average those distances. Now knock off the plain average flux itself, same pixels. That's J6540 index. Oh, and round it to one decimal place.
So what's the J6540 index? -11.3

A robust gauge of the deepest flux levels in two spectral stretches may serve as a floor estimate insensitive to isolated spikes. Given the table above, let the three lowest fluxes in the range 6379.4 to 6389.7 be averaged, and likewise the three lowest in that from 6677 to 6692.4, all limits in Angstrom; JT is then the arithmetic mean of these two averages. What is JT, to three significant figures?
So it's 11.3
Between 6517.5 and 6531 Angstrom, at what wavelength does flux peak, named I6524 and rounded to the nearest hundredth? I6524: 6521.23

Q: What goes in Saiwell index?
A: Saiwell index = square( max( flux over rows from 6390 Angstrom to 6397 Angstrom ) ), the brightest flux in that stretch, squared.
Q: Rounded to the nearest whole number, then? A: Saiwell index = 114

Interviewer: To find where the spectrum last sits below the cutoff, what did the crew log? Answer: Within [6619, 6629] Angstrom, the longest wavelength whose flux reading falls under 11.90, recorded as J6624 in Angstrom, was 6628.72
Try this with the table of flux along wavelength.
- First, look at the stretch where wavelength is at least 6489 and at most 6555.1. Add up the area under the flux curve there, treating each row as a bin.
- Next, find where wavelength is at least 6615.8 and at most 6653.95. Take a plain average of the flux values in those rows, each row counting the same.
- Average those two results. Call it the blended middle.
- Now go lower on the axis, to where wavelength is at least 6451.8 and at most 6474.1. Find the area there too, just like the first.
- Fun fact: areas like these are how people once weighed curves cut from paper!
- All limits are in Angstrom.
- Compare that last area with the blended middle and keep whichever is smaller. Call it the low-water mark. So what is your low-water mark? 254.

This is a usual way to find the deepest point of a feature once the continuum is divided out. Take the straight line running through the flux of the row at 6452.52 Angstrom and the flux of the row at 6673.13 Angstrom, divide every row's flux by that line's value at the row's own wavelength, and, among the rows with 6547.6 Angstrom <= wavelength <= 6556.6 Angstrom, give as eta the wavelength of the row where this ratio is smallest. 6555.86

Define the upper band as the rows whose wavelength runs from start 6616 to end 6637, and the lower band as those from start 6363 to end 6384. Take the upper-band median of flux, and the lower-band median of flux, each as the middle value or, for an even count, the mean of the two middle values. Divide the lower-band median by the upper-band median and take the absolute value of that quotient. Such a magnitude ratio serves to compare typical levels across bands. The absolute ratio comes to 1.00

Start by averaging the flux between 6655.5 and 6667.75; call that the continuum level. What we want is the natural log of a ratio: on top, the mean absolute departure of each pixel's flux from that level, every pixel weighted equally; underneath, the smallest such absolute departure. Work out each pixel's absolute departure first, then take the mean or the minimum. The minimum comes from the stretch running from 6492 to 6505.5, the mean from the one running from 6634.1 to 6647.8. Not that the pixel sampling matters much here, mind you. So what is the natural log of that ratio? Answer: -1.2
